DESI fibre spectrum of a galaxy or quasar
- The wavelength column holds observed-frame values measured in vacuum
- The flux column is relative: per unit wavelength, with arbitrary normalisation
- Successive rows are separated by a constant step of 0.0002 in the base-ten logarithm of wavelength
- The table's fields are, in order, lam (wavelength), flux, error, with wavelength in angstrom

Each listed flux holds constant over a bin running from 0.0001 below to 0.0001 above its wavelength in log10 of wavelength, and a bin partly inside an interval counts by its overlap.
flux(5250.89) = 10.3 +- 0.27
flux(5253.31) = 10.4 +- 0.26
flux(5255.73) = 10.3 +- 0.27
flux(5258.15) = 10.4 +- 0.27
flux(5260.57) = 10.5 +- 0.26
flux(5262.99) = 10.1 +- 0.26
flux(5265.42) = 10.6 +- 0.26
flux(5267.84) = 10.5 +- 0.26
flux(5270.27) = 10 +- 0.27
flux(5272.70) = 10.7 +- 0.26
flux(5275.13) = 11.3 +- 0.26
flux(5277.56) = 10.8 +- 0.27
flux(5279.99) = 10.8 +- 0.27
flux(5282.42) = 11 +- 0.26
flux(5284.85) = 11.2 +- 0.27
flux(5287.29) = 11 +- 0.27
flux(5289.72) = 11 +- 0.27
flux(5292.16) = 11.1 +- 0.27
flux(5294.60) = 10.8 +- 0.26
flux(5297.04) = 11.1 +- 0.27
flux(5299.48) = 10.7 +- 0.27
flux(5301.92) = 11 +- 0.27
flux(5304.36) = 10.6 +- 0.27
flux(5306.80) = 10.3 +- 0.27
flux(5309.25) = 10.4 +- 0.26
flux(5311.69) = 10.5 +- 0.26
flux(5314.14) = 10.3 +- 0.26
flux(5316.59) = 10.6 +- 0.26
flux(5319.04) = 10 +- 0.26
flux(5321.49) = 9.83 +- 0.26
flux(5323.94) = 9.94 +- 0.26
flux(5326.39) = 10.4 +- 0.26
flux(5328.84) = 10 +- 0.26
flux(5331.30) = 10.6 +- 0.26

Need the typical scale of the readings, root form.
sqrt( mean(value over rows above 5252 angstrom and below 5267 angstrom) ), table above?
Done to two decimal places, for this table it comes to 3.22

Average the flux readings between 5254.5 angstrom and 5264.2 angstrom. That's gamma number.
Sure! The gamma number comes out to 10.3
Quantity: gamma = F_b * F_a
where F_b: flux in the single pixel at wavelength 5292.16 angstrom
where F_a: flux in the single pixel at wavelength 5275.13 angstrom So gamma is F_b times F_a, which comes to 125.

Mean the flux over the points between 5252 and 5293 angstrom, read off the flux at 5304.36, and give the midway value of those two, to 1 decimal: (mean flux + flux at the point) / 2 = 10.6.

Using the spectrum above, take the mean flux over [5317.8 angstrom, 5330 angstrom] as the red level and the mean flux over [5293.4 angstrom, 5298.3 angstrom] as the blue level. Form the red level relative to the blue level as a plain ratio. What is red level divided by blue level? 0.92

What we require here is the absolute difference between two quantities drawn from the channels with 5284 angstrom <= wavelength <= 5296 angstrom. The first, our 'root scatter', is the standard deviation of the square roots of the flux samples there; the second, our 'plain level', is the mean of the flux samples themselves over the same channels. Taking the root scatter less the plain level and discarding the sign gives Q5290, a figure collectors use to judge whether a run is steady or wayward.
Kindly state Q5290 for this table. 11.0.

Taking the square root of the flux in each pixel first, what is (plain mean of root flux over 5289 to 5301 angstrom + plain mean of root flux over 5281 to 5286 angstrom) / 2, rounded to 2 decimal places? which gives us 3.32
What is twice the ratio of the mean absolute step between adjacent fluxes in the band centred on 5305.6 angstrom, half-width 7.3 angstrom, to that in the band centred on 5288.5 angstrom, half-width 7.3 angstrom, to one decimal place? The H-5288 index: 3.0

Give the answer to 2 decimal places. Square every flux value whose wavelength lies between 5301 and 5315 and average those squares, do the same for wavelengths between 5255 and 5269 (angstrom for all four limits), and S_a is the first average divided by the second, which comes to 1.02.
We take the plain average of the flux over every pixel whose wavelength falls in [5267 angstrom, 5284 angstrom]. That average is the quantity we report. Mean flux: 10.7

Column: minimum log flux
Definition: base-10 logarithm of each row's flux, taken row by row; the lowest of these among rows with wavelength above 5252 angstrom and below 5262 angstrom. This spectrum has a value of 1.01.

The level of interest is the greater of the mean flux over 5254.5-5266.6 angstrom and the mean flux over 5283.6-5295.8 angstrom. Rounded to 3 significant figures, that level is 11.0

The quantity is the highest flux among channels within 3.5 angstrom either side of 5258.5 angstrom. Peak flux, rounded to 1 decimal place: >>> 10.5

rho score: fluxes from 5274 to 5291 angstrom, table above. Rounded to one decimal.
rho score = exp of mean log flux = 11.0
